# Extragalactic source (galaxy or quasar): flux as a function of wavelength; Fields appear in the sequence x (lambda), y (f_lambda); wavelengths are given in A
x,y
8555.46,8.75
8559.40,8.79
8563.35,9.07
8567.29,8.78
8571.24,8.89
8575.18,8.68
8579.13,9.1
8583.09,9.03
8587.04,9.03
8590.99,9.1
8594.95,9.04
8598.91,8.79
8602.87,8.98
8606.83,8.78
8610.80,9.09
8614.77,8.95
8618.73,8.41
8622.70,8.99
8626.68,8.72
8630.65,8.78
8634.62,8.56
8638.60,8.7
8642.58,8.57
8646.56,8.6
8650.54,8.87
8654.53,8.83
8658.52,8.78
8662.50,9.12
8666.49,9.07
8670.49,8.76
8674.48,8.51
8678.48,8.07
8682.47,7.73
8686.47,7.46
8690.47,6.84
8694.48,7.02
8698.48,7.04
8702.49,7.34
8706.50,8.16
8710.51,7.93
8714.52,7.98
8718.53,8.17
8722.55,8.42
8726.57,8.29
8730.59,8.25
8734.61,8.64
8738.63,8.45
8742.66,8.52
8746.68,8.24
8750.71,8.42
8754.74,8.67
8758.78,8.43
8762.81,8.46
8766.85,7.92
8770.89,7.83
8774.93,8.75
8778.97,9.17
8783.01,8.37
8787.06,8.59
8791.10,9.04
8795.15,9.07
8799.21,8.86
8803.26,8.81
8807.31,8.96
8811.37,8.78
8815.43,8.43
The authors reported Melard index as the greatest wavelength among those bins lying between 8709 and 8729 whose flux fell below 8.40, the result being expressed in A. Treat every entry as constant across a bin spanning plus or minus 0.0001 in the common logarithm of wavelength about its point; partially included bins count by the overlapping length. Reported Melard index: 8726.57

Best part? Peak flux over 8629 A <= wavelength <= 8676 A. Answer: 9.12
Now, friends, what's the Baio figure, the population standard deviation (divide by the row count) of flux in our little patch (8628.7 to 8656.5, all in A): 0.12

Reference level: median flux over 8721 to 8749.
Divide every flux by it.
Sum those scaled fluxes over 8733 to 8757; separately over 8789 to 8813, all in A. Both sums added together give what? 12.4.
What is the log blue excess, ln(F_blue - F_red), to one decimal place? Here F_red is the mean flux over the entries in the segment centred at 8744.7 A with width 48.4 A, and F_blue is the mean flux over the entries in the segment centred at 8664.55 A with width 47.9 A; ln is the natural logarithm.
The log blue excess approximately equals -2.0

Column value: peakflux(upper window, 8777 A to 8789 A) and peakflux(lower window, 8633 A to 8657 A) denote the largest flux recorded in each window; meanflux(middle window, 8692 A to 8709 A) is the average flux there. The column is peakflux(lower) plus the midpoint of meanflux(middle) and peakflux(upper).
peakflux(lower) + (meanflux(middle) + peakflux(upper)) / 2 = 17.15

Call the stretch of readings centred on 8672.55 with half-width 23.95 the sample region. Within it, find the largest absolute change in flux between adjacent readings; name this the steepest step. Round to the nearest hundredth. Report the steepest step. 0.62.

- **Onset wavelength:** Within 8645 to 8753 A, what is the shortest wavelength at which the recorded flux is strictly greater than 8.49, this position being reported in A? 8646.56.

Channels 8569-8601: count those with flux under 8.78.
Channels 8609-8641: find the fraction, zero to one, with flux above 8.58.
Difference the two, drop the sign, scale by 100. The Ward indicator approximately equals 25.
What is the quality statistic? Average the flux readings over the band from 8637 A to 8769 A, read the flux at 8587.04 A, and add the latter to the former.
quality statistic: 17.28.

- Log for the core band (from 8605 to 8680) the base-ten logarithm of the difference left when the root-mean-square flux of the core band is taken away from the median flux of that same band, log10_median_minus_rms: -1.5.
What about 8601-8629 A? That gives -1.0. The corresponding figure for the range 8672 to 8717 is -1.2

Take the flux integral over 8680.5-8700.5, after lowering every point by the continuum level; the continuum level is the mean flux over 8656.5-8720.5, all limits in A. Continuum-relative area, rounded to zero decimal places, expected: -16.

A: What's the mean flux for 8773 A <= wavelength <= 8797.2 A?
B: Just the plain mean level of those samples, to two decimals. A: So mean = 8.83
